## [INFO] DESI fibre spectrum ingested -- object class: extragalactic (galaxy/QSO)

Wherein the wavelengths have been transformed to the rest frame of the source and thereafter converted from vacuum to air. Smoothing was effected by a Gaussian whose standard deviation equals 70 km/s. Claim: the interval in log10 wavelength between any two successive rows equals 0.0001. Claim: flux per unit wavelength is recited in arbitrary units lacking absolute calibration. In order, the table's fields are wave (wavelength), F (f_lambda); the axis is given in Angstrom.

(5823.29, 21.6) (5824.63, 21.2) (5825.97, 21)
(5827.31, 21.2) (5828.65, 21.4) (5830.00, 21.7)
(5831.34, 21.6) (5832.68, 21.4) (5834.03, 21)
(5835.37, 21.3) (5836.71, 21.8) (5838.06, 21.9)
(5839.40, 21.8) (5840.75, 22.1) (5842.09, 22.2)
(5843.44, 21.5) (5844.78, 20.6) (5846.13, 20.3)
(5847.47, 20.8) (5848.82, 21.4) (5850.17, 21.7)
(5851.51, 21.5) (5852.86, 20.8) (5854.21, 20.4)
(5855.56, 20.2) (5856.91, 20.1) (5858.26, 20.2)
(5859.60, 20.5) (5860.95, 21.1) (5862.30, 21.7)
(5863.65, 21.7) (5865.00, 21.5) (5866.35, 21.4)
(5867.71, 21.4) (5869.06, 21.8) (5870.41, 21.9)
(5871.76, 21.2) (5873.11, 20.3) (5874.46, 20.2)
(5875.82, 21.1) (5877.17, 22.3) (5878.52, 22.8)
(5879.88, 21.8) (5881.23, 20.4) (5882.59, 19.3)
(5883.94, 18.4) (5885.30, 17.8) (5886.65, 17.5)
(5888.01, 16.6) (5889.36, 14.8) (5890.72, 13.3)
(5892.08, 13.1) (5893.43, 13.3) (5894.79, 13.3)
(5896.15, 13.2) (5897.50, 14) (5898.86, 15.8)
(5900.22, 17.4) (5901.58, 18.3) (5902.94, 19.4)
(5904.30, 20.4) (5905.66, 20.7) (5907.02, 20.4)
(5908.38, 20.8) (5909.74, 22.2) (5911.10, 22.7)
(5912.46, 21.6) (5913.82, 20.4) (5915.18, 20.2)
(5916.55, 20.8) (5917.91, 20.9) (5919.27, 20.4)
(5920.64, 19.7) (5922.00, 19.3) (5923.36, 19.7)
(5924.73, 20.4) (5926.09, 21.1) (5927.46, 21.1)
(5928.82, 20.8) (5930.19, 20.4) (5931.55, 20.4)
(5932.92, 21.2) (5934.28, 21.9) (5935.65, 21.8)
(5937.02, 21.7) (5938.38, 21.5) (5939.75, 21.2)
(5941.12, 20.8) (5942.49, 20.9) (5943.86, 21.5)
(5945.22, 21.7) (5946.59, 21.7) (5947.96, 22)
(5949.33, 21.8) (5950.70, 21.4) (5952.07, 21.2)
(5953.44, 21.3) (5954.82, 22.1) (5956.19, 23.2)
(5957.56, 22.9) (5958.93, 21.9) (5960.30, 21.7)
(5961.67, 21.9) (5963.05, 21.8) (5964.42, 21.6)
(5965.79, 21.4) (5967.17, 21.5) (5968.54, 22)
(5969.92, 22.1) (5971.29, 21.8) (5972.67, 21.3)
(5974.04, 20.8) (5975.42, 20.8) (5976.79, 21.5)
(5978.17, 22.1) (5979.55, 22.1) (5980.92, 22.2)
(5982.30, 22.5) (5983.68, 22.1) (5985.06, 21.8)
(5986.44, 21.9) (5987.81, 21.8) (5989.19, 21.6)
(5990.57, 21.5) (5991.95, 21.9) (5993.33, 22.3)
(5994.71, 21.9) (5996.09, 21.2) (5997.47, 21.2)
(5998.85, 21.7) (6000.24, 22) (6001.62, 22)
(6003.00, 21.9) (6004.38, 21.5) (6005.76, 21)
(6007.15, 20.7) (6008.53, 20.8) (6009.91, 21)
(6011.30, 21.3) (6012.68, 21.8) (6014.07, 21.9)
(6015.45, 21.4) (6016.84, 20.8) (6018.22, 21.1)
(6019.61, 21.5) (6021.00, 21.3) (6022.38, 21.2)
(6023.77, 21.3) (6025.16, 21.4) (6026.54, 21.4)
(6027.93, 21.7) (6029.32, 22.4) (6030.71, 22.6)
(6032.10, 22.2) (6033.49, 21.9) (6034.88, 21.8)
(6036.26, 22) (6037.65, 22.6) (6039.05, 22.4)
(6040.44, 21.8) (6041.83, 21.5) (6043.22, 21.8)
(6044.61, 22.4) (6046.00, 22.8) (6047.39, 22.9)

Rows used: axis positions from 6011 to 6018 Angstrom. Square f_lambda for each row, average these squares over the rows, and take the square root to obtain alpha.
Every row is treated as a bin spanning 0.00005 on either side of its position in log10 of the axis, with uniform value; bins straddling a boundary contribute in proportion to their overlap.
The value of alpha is 21.4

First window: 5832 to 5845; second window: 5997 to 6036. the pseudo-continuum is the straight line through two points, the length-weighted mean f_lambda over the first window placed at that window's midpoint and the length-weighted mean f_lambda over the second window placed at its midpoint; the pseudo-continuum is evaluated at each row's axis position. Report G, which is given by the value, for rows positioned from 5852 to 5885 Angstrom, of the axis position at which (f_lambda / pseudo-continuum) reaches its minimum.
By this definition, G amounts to 5883.94 Angstrom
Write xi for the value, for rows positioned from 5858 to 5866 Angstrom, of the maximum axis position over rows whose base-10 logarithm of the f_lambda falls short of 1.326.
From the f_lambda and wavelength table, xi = 5860.95 Angstrom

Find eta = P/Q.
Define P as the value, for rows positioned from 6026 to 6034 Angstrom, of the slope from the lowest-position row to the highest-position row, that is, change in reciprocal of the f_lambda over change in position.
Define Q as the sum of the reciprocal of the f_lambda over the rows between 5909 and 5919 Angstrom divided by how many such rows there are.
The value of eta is -0.0033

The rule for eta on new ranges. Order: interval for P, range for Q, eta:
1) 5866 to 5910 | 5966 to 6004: -0.0008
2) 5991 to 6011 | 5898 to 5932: 0.0022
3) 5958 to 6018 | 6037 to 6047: 0.0009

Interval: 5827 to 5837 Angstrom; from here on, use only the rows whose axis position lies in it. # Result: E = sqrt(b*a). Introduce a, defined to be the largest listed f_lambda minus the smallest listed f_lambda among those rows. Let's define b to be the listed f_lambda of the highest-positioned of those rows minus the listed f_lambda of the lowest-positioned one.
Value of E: 0.7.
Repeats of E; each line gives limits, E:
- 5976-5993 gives 0.6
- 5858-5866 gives 1.4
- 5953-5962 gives 1.1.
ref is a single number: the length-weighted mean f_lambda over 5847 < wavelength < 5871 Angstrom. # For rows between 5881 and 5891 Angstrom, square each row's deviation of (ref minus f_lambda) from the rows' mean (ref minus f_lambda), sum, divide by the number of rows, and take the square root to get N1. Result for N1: 2.17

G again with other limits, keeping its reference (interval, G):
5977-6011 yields 6007.15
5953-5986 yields 5974.04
